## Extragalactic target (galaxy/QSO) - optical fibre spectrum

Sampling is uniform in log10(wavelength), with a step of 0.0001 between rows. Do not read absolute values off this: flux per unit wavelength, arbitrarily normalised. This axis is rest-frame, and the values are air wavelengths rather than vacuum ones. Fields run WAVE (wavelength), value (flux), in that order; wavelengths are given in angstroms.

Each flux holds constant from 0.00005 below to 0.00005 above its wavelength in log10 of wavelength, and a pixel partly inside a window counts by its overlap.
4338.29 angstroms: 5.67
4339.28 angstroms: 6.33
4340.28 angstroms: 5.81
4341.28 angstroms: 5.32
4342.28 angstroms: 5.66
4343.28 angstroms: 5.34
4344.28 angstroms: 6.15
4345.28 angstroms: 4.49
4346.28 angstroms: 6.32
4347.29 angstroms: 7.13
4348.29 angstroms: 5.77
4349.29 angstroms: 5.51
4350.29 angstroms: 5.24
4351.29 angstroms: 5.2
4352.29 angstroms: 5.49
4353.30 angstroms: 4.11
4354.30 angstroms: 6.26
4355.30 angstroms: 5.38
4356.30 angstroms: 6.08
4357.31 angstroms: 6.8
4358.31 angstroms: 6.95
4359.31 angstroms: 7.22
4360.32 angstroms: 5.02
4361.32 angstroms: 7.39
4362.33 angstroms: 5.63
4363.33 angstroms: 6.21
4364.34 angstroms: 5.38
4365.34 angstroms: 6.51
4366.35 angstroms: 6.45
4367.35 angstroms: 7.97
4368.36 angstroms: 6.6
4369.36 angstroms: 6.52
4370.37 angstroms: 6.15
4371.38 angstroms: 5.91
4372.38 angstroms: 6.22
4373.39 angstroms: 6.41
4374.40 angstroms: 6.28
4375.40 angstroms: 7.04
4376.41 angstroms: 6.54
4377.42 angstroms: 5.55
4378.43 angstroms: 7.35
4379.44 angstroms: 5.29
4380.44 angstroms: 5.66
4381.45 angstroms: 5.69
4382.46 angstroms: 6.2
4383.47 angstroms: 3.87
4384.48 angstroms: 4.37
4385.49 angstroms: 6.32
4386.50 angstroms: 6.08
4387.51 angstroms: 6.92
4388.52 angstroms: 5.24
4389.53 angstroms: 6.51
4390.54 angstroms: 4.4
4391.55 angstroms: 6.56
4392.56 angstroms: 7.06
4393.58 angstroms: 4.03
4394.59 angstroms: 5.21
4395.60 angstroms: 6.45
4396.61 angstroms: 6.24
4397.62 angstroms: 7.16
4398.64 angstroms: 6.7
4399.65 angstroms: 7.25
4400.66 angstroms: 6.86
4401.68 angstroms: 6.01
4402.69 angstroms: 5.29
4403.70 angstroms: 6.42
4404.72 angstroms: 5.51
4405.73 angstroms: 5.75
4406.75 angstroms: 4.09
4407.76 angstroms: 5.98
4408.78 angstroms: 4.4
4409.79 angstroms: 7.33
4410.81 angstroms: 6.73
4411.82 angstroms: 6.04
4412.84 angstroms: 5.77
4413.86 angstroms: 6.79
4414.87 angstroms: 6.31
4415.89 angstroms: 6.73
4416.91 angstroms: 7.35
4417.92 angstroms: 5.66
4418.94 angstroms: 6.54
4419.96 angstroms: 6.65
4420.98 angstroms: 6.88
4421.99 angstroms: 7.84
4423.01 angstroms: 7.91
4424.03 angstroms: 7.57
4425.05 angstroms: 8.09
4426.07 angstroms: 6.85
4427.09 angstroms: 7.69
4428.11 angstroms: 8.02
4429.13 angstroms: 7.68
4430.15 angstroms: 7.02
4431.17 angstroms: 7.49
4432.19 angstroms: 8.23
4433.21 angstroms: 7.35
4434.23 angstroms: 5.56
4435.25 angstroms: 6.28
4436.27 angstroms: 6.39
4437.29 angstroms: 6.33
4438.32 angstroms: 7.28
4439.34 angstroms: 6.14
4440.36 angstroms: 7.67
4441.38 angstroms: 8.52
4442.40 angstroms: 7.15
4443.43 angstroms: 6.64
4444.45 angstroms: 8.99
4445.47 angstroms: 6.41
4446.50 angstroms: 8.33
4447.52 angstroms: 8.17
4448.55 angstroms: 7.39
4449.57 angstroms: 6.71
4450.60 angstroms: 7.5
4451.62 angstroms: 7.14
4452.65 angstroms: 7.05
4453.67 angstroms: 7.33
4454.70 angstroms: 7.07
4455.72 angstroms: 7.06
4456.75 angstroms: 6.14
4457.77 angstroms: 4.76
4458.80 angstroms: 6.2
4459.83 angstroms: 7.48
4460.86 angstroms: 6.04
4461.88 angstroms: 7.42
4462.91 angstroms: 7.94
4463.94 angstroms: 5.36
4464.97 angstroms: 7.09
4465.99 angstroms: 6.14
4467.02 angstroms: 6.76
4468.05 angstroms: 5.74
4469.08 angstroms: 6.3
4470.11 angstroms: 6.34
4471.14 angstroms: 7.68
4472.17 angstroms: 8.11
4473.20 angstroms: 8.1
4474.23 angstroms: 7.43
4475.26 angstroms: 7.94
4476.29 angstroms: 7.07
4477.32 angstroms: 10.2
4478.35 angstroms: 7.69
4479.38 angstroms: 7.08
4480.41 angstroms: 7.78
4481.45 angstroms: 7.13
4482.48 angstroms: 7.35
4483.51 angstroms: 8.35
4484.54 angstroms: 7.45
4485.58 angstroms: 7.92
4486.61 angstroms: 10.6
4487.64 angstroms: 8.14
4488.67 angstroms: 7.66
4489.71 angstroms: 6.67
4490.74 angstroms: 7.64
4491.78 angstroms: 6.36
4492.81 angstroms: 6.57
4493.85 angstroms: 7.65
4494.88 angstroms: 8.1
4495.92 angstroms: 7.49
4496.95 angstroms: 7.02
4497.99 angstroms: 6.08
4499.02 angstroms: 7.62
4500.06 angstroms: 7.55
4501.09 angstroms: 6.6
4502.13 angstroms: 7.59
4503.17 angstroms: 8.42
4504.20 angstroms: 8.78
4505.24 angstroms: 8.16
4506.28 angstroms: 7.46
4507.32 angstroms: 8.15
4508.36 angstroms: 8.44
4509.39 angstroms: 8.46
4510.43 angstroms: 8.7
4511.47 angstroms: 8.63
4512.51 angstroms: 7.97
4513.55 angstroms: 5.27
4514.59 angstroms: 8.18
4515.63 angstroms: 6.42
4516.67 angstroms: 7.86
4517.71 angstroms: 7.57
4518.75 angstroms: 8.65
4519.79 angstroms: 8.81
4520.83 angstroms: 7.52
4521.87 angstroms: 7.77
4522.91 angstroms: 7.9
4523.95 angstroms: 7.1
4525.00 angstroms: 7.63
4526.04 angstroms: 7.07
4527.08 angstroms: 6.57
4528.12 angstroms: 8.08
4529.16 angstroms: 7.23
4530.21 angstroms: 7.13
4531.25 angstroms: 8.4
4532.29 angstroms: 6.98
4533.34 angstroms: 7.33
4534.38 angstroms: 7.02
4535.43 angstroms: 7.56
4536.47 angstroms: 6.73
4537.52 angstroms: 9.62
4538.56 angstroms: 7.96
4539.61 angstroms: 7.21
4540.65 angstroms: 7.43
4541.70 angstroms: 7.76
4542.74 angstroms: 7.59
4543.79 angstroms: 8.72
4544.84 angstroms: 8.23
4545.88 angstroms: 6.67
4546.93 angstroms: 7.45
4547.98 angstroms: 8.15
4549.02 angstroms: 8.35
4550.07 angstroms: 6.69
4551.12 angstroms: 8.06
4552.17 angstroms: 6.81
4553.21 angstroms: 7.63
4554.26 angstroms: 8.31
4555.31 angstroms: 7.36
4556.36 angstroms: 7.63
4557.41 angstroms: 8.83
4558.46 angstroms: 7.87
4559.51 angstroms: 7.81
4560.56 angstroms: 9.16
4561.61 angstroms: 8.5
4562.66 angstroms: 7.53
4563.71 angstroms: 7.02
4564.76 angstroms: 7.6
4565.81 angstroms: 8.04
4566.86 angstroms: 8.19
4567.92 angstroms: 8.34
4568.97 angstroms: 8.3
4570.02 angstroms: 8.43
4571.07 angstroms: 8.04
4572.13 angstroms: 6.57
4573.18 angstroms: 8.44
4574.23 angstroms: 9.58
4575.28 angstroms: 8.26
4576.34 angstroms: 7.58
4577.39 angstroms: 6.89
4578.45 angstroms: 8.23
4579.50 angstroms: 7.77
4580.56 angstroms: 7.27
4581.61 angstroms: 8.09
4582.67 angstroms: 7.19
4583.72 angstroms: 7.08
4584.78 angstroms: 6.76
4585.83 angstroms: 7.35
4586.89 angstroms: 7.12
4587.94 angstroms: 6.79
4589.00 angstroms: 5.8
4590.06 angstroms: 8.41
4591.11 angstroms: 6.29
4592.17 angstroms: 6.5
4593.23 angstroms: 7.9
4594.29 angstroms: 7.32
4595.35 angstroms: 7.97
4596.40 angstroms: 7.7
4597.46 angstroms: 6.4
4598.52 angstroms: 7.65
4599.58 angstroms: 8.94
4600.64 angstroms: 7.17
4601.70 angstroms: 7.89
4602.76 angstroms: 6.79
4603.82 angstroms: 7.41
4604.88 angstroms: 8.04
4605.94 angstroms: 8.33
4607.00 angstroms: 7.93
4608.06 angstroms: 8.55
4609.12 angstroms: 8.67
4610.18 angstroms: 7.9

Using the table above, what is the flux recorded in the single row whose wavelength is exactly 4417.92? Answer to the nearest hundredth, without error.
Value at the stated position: 5.66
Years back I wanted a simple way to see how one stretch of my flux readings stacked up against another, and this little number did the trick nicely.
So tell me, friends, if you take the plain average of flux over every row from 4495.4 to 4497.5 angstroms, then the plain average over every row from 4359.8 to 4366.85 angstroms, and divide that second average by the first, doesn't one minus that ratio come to 0.16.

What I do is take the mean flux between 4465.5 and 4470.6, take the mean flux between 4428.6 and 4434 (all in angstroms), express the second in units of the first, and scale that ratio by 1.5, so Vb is 1.8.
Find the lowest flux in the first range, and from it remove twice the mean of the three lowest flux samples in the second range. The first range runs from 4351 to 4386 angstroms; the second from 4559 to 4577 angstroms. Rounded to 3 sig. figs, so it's -10.2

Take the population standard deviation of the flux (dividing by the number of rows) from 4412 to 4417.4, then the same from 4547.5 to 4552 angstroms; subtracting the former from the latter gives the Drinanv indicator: 0.13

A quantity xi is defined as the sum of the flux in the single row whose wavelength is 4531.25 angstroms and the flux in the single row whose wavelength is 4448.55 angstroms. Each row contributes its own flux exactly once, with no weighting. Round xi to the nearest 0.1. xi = 15.8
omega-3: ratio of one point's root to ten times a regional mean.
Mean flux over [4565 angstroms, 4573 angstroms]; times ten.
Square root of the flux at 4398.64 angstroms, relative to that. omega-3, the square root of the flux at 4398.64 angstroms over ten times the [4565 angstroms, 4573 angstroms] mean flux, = 0.0324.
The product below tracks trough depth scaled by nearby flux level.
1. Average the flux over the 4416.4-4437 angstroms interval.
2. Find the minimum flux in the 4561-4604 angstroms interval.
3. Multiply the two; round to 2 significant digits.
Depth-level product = 41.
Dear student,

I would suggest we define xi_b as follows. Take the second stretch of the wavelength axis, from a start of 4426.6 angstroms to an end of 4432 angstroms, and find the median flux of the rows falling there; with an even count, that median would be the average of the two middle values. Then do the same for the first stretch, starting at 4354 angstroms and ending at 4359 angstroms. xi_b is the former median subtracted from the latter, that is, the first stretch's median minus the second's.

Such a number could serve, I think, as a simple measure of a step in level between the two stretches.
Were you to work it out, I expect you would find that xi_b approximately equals -1.4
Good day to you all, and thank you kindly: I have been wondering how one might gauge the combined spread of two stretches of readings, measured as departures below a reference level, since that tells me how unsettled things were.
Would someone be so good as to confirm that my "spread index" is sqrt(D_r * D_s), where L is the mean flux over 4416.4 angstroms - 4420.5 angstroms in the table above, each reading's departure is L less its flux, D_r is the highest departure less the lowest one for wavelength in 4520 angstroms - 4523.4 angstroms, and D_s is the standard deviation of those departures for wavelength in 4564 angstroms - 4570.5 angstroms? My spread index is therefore 0.3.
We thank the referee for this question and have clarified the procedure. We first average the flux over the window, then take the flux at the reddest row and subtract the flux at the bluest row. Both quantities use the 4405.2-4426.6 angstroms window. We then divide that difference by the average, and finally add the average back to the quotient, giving 6.7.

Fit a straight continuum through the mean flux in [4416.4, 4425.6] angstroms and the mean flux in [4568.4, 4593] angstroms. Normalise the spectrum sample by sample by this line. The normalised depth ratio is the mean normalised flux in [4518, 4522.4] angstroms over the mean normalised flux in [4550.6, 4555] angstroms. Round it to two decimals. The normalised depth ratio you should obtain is 1.07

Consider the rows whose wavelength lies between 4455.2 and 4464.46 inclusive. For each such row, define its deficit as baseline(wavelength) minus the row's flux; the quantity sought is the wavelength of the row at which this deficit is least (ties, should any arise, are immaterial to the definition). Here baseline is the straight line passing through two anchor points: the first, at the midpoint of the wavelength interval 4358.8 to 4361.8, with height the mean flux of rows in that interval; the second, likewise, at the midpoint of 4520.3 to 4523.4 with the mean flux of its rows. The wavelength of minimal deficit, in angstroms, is 4462.91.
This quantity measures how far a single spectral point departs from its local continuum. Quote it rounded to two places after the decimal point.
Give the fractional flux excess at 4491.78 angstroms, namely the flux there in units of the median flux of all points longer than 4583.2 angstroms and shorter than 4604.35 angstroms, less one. -0.12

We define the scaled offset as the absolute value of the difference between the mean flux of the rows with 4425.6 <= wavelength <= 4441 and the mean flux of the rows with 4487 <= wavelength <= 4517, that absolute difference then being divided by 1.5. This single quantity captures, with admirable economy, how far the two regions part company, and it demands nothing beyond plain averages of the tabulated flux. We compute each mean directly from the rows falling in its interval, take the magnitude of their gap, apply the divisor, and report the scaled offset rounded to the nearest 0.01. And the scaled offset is 0.34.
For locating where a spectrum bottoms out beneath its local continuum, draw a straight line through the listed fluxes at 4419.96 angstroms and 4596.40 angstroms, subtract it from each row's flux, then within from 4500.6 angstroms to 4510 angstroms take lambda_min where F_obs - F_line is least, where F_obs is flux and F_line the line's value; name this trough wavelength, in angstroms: 4501.09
